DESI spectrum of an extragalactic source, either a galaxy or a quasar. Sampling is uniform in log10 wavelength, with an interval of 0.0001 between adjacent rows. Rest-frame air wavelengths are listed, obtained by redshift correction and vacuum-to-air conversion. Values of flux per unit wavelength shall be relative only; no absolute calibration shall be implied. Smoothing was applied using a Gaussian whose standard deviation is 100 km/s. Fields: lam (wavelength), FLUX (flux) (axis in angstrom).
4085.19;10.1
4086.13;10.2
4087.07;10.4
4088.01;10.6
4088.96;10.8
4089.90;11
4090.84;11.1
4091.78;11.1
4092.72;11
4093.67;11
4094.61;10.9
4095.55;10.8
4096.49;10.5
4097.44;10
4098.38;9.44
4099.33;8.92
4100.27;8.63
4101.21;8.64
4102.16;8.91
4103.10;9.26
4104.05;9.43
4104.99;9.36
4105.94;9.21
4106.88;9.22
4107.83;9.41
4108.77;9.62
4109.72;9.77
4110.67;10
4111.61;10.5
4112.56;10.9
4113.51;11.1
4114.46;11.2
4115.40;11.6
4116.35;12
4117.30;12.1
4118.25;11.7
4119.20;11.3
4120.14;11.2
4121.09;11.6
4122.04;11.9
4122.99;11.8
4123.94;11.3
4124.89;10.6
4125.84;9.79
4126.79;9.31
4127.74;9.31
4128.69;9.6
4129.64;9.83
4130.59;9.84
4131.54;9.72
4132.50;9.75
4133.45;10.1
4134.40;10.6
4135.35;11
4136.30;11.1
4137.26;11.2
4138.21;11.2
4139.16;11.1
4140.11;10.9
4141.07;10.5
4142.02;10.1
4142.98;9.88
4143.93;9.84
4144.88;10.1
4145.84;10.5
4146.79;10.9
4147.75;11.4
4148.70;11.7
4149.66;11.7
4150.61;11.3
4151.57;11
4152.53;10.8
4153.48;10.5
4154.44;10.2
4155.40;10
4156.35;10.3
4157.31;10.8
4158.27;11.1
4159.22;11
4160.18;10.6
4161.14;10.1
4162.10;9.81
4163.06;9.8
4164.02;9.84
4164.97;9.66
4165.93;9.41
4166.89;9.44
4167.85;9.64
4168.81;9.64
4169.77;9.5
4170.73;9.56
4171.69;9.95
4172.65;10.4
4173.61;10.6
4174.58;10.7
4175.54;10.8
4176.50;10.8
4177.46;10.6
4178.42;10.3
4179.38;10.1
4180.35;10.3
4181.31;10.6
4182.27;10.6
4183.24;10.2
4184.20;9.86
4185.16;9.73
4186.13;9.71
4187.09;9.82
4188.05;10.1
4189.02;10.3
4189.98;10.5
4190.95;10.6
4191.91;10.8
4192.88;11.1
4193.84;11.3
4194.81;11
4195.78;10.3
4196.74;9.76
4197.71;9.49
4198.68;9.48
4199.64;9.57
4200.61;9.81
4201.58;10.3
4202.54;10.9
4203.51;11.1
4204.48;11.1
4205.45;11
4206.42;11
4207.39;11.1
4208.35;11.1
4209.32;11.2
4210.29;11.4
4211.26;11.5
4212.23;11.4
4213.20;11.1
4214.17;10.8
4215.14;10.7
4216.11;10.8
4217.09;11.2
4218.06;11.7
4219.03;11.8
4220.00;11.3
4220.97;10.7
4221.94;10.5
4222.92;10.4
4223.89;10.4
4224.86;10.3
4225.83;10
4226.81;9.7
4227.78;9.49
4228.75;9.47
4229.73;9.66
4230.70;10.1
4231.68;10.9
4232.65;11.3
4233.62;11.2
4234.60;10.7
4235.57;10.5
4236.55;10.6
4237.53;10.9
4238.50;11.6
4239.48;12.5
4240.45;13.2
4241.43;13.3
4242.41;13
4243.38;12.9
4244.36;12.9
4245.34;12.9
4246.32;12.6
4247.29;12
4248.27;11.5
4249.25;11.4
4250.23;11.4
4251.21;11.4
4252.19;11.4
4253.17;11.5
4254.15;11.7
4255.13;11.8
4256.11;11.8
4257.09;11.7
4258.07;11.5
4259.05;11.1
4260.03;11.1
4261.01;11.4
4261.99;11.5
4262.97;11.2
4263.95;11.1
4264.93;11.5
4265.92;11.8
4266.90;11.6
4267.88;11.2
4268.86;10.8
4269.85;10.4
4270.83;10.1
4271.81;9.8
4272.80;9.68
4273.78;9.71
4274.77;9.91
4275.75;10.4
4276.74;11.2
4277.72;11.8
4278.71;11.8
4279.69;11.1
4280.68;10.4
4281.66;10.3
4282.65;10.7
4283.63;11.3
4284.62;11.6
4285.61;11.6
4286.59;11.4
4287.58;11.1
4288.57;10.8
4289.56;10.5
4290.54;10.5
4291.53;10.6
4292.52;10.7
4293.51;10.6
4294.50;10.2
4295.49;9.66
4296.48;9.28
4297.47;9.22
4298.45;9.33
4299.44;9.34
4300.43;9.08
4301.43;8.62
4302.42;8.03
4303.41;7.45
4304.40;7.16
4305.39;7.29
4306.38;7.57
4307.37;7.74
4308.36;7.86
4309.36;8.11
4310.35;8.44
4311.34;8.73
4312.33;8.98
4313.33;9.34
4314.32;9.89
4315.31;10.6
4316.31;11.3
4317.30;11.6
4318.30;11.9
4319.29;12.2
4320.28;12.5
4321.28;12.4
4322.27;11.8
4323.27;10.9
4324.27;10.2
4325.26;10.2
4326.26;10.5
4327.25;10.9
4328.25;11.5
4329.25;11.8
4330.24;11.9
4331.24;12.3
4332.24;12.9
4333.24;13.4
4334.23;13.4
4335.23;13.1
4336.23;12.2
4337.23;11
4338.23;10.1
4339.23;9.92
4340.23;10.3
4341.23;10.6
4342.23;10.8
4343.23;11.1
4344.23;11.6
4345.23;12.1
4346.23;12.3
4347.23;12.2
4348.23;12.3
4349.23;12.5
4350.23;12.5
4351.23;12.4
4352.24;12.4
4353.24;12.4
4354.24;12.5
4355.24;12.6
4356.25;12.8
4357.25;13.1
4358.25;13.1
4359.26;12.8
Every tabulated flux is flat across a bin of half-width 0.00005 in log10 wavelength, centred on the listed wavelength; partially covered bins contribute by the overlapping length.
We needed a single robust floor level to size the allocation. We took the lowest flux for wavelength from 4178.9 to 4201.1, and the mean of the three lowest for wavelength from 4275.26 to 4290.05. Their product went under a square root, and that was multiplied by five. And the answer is 50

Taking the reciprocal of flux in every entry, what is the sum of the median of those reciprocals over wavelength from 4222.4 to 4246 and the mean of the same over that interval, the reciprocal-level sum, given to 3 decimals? 0.183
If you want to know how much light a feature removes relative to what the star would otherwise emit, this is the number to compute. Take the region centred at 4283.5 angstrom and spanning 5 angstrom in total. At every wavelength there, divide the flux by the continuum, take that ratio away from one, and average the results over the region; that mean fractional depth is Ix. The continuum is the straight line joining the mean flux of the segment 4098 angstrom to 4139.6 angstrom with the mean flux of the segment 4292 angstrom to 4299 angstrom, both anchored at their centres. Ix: -0.12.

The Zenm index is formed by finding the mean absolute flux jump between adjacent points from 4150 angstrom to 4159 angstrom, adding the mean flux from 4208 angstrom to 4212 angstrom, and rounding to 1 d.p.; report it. 11.6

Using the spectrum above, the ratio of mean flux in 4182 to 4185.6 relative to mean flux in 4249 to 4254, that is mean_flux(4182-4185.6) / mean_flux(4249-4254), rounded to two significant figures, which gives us 0.88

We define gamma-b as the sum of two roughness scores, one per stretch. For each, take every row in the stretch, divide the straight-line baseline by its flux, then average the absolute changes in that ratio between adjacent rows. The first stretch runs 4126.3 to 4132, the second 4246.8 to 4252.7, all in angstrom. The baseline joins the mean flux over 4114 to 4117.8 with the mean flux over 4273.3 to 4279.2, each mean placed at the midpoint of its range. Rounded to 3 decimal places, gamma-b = 0.026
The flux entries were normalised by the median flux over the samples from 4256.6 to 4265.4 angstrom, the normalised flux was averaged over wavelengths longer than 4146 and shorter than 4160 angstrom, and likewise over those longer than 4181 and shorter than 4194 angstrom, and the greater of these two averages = 0.96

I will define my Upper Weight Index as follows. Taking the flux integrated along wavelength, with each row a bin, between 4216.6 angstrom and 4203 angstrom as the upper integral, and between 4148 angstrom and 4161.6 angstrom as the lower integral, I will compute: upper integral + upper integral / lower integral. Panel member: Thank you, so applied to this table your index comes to 152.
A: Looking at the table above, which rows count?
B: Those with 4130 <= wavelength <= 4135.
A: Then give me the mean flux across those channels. 10.0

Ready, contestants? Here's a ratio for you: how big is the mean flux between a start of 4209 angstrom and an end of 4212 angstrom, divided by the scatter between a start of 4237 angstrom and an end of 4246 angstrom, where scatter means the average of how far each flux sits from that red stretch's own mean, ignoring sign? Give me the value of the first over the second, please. 19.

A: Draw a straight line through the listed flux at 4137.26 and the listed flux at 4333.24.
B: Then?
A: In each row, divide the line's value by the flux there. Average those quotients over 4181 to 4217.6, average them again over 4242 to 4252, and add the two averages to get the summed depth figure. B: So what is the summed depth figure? 2.15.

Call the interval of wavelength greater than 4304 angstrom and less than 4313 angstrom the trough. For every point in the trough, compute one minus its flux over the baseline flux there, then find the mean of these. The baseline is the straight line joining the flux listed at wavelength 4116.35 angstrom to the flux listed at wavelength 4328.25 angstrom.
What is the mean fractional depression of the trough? 0.31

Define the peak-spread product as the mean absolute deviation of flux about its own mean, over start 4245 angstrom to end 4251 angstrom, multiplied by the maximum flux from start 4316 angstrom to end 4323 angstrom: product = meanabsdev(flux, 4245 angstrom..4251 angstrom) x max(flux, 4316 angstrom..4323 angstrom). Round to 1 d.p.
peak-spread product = 6.7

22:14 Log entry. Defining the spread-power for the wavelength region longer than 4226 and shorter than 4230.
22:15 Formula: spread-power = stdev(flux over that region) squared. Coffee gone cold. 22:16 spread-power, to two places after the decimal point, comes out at 0.01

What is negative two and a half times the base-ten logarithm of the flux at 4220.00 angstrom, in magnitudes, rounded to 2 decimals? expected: -2.63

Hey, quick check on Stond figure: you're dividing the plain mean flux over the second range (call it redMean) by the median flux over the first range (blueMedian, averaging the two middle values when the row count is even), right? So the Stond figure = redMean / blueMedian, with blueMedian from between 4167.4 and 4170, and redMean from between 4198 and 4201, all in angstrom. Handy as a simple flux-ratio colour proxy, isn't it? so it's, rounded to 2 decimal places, 1.00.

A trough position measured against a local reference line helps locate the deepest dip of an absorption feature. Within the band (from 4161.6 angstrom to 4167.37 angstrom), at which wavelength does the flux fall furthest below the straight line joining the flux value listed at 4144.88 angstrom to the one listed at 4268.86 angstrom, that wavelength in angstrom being 4165.93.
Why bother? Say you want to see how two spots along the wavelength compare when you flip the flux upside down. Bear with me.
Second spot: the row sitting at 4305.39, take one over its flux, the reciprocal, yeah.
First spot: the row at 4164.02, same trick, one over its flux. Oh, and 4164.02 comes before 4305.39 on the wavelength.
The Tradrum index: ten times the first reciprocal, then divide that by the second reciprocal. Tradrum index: 7.4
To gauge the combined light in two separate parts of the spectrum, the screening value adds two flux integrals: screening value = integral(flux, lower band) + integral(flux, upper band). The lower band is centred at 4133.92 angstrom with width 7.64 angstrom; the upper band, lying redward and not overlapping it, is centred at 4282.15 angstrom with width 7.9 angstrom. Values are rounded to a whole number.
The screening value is 167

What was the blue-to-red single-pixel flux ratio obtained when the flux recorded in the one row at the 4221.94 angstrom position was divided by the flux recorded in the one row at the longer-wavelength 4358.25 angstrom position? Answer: 0.80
